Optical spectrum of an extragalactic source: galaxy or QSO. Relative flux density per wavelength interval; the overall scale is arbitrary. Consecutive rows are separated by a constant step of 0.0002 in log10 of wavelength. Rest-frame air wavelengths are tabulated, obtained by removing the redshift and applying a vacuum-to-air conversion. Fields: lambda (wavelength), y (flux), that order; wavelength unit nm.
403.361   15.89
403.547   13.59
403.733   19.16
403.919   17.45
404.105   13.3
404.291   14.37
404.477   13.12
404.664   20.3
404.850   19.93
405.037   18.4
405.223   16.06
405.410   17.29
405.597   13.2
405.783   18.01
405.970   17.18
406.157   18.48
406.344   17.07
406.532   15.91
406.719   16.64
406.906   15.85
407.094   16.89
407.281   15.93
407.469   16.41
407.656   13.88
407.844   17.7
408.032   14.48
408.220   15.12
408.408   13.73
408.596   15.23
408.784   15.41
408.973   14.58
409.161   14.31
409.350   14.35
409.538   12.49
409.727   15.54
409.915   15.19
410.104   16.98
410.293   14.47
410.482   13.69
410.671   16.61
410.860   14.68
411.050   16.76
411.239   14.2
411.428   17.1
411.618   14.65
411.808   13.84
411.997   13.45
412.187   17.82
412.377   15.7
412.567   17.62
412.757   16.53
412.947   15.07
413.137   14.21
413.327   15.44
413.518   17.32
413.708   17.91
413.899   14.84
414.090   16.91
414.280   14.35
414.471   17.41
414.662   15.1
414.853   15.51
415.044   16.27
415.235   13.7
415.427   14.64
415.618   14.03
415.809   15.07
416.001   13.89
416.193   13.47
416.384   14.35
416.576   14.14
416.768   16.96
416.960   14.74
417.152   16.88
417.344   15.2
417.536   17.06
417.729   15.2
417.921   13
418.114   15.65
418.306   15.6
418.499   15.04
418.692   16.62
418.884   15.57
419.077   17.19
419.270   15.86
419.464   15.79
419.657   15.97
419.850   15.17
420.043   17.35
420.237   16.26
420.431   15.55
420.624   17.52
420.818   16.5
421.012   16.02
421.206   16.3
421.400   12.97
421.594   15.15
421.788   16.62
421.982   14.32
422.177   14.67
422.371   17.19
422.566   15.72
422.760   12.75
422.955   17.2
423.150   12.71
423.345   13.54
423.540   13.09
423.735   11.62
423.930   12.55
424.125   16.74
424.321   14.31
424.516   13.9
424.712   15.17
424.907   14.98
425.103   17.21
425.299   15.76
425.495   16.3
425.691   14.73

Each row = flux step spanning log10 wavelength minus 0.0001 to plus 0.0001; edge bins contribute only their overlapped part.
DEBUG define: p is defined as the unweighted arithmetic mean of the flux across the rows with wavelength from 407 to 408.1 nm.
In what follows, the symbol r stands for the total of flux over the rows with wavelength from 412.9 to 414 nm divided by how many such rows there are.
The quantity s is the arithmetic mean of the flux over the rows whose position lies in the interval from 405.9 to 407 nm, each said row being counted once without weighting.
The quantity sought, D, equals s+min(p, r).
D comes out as 32.7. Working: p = 15.9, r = 15.8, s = 16.9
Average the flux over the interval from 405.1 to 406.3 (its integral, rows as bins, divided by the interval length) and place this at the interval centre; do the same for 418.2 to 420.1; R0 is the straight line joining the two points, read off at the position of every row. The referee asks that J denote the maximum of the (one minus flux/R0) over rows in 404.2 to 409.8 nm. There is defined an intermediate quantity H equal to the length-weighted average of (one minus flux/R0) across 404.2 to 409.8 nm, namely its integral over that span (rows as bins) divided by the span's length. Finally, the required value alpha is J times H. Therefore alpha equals 0.0114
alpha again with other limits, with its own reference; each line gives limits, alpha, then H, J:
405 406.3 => -0.0014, -0.007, 0.21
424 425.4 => 0.0021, 0.018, 0.11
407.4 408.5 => 0.0151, 0.087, 0.17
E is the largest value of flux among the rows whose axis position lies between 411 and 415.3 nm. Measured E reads 17.91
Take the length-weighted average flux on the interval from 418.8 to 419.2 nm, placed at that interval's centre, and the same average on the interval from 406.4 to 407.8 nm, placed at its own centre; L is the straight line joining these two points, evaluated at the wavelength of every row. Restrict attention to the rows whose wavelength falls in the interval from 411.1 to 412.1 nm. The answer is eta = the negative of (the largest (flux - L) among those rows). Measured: -1.0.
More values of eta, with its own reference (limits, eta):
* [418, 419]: -0.3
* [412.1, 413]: -1.6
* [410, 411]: -0.9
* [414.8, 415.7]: 0.0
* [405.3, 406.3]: -2.5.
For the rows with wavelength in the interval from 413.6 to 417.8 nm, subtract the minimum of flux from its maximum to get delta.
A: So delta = 4.4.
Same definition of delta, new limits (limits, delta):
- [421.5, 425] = 5.6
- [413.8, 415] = 3.1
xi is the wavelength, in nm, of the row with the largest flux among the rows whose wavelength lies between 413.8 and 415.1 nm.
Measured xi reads 414.471 nm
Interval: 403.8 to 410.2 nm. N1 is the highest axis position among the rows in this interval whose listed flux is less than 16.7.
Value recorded 409.915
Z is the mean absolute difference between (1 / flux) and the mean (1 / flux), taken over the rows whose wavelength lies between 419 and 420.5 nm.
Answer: 0.0022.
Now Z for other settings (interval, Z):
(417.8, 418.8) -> 0.0043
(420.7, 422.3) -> 0.0046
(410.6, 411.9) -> 0.0051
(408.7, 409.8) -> 0.0036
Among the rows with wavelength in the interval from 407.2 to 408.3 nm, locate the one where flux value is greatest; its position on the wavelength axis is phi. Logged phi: 407.844 nm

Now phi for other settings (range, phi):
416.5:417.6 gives 417.536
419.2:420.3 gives 420.043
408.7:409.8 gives 409.727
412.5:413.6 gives 412.567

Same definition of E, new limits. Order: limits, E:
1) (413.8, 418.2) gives 17.41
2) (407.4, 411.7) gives 17.7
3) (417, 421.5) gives 17.52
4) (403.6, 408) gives 20.3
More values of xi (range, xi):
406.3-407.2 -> 406.344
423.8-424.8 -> 424.125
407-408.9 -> 407.844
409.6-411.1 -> 410.104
